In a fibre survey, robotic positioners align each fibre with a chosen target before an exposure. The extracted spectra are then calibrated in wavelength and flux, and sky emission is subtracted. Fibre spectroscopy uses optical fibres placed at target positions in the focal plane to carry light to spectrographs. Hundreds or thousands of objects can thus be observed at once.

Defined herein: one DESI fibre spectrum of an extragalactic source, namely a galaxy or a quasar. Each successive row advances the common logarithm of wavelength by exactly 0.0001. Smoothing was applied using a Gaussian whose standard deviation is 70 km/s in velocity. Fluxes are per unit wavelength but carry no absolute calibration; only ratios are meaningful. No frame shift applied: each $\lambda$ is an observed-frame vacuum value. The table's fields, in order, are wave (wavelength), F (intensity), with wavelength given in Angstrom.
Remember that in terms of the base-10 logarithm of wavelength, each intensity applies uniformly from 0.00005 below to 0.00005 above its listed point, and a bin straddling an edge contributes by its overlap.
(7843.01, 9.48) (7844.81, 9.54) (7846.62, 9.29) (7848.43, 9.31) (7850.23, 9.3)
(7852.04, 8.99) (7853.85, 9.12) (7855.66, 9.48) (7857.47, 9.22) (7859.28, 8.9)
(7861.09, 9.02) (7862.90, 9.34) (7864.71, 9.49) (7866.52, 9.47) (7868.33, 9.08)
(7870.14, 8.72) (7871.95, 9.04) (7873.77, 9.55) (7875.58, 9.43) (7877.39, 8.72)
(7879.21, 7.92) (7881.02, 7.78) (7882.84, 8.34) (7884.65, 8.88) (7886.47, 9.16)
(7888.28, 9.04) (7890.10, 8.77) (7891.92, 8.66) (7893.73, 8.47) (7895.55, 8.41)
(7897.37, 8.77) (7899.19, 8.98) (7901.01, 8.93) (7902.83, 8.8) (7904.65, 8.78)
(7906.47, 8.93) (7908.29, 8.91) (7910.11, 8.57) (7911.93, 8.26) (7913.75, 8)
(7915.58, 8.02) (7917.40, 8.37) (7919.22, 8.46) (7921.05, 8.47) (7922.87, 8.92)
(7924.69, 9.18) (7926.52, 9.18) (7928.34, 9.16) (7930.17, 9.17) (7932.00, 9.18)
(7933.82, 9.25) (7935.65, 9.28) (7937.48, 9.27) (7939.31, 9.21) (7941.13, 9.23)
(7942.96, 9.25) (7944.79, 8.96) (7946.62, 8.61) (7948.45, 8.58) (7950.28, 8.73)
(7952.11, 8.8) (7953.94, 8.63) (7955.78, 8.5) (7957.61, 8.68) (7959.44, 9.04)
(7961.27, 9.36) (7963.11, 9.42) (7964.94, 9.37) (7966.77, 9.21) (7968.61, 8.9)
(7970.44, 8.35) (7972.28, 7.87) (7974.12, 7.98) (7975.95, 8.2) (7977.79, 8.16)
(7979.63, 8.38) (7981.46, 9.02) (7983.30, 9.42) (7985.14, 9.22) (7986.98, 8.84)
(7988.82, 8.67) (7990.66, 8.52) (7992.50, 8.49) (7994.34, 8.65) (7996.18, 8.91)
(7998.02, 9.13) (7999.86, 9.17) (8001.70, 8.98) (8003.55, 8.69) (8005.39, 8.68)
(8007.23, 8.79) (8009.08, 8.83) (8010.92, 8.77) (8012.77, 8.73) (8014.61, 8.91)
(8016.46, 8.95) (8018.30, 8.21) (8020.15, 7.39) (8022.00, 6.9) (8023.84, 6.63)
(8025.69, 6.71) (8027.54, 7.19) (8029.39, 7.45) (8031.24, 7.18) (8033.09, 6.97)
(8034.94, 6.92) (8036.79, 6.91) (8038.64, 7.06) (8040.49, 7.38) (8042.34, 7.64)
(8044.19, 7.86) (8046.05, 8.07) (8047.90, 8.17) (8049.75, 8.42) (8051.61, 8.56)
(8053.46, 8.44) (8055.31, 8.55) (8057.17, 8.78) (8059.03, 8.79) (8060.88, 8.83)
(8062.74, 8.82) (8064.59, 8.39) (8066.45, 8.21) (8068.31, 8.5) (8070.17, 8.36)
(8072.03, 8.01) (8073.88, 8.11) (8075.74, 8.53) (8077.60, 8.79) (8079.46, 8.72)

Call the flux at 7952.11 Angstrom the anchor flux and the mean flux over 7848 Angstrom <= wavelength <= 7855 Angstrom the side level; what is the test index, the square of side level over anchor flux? 1.09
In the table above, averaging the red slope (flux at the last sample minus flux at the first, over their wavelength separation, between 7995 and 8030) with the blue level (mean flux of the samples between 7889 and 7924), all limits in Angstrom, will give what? 4.28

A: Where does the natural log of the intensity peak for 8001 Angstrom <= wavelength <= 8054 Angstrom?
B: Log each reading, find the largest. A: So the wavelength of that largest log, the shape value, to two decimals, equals 8001.70 Angstrom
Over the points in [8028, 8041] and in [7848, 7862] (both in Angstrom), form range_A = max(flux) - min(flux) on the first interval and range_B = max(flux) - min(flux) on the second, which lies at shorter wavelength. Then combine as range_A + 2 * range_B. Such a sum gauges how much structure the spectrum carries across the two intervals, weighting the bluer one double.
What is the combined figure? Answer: 1.7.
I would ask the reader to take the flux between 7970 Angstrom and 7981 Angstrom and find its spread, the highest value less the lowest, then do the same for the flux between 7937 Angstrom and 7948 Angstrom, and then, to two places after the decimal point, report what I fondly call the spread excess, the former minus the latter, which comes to -0.15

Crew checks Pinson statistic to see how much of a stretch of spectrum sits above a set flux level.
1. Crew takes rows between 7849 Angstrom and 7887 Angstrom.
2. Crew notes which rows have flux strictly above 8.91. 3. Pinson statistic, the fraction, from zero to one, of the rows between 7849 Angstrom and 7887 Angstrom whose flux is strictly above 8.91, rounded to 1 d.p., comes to 0.7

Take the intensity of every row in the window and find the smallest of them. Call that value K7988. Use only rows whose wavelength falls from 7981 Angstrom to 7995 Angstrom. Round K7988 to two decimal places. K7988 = 8.49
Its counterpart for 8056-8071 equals 8.21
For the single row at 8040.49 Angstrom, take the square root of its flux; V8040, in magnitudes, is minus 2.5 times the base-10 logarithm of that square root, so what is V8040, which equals -1.09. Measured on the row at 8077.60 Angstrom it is -1.18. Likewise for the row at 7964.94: -1.21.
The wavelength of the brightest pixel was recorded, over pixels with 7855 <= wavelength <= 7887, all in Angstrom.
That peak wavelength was 7873.77 Angstrom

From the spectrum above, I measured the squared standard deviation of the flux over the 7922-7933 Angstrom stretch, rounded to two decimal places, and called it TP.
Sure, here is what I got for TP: 0.01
